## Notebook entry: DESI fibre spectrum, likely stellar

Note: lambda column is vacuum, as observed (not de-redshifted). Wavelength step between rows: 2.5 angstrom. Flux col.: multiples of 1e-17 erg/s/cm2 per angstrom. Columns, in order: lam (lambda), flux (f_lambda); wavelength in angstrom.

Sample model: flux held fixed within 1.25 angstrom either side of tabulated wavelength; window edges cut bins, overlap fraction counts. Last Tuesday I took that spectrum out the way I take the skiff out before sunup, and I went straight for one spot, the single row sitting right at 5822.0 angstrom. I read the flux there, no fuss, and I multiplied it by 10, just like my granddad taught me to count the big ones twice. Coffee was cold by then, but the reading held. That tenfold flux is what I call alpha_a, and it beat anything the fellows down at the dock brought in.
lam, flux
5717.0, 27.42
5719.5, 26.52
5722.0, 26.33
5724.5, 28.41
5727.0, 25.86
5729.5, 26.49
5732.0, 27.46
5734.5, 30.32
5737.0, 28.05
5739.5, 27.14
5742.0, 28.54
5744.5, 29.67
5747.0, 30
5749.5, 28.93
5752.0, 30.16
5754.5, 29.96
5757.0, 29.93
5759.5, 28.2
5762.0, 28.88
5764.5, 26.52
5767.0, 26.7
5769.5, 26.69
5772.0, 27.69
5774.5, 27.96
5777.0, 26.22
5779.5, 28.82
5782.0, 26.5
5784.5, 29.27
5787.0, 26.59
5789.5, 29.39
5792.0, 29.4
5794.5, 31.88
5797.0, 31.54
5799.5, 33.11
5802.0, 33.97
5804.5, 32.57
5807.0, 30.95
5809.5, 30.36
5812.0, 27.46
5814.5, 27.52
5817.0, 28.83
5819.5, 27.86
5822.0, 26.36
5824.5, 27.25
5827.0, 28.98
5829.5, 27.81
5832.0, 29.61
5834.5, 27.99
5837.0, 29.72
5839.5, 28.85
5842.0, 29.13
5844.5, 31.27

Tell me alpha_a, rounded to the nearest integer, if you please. 264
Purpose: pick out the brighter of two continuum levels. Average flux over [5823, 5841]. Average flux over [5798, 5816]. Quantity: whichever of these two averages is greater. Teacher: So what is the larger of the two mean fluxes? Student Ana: 30.8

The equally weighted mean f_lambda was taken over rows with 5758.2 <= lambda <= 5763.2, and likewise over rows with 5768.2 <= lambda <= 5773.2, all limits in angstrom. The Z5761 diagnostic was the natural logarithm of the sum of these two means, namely 4.021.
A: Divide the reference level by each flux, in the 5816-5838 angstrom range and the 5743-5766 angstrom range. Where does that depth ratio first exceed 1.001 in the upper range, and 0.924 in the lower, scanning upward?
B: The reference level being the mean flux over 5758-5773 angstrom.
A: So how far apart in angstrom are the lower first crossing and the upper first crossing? 77.5 angstrom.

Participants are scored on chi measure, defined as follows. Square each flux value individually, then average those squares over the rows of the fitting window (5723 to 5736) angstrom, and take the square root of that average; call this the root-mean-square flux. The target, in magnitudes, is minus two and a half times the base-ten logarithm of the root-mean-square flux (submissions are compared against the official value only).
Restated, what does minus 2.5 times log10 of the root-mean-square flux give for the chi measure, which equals -3.61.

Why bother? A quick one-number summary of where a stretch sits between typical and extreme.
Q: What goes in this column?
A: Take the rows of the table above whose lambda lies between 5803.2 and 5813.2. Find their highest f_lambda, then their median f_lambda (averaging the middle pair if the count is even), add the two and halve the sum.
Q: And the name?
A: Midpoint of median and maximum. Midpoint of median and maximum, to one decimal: 31.6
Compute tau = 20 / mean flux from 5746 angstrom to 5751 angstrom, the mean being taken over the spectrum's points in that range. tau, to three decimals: 0.679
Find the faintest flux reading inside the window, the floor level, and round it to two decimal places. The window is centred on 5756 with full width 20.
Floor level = 26.52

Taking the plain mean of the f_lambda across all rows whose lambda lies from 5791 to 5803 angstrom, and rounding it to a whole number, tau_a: 32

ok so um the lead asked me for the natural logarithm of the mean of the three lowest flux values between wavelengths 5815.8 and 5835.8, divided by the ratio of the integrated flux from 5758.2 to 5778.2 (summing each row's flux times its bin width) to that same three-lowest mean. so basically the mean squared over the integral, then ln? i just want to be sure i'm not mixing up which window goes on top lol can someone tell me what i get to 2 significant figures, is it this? 0.30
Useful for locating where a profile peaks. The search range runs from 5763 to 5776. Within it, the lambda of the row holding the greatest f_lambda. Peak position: 5774.5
